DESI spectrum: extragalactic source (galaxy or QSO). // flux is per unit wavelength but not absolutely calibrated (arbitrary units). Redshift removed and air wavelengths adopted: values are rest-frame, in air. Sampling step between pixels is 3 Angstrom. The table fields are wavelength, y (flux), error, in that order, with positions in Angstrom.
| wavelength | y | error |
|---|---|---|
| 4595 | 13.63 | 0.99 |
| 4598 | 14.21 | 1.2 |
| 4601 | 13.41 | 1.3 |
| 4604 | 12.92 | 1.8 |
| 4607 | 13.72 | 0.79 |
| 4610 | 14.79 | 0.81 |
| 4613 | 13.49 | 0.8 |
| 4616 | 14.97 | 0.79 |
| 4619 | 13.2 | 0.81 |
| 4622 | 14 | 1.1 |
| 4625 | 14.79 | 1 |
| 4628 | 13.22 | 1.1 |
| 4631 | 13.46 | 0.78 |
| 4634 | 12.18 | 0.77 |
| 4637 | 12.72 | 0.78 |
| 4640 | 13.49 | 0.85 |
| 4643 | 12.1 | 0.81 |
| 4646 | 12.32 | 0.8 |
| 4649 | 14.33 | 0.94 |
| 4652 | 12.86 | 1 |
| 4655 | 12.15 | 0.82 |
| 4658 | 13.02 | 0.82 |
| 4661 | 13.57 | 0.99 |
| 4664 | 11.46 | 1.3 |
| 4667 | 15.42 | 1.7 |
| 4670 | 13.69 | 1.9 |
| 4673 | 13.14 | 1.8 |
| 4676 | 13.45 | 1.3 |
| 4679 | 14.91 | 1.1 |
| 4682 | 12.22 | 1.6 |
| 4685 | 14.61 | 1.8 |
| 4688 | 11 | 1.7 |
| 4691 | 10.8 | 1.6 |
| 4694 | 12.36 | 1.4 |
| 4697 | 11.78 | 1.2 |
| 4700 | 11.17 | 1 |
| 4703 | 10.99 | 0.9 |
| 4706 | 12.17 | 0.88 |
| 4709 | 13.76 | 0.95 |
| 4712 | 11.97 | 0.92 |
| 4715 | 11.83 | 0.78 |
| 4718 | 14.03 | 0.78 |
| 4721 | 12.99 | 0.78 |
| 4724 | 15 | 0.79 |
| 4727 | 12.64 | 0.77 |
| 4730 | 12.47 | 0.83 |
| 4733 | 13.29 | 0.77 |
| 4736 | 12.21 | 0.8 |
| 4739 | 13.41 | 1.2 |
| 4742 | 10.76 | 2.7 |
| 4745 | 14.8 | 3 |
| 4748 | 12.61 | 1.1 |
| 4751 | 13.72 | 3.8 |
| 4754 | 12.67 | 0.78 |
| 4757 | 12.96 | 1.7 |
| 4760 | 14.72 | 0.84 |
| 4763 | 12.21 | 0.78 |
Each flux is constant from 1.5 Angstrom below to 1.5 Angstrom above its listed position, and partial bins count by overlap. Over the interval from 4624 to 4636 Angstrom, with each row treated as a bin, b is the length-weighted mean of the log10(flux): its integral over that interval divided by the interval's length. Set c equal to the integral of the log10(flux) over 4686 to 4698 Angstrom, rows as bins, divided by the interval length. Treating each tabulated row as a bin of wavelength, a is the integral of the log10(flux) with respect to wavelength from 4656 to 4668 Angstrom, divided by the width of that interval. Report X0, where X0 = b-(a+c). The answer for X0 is -1.06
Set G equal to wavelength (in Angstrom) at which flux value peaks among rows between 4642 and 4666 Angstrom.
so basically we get 4649 Angstrom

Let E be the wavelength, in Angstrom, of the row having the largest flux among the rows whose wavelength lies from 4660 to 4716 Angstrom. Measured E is 4667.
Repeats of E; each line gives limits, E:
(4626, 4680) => 4667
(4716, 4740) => 4724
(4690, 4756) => 4724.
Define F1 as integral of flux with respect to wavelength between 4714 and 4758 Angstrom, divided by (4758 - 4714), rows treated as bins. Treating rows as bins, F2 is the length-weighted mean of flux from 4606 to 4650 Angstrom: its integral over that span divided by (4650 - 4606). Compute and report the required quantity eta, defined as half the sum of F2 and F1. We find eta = 13.27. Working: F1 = 13.0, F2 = 13.5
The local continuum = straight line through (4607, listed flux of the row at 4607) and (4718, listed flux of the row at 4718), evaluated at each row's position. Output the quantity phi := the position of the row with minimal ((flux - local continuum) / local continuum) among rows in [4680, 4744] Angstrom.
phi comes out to 4742 Angstrom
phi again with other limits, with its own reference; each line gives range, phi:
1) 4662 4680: 4664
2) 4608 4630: 4628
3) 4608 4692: 4691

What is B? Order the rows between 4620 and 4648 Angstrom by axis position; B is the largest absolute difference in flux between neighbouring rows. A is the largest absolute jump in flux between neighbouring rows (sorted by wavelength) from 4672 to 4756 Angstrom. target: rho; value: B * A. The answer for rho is 6.3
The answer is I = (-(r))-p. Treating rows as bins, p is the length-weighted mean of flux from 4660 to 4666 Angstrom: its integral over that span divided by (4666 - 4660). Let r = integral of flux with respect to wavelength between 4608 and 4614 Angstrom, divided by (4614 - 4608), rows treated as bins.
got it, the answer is -26.8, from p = 12.7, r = 14.2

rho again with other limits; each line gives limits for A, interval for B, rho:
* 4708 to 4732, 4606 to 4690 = 9.3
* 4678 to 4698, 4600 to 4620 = 6.4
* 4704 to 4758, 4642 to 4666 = 8.5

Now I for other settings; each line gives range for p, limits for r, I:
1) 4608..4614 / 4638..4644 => -27.0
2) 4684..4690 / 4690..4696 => -24.1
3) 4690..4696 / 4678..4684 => -25.2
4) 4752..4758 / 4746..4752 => -26.1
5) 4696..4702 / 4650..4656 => -24.1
